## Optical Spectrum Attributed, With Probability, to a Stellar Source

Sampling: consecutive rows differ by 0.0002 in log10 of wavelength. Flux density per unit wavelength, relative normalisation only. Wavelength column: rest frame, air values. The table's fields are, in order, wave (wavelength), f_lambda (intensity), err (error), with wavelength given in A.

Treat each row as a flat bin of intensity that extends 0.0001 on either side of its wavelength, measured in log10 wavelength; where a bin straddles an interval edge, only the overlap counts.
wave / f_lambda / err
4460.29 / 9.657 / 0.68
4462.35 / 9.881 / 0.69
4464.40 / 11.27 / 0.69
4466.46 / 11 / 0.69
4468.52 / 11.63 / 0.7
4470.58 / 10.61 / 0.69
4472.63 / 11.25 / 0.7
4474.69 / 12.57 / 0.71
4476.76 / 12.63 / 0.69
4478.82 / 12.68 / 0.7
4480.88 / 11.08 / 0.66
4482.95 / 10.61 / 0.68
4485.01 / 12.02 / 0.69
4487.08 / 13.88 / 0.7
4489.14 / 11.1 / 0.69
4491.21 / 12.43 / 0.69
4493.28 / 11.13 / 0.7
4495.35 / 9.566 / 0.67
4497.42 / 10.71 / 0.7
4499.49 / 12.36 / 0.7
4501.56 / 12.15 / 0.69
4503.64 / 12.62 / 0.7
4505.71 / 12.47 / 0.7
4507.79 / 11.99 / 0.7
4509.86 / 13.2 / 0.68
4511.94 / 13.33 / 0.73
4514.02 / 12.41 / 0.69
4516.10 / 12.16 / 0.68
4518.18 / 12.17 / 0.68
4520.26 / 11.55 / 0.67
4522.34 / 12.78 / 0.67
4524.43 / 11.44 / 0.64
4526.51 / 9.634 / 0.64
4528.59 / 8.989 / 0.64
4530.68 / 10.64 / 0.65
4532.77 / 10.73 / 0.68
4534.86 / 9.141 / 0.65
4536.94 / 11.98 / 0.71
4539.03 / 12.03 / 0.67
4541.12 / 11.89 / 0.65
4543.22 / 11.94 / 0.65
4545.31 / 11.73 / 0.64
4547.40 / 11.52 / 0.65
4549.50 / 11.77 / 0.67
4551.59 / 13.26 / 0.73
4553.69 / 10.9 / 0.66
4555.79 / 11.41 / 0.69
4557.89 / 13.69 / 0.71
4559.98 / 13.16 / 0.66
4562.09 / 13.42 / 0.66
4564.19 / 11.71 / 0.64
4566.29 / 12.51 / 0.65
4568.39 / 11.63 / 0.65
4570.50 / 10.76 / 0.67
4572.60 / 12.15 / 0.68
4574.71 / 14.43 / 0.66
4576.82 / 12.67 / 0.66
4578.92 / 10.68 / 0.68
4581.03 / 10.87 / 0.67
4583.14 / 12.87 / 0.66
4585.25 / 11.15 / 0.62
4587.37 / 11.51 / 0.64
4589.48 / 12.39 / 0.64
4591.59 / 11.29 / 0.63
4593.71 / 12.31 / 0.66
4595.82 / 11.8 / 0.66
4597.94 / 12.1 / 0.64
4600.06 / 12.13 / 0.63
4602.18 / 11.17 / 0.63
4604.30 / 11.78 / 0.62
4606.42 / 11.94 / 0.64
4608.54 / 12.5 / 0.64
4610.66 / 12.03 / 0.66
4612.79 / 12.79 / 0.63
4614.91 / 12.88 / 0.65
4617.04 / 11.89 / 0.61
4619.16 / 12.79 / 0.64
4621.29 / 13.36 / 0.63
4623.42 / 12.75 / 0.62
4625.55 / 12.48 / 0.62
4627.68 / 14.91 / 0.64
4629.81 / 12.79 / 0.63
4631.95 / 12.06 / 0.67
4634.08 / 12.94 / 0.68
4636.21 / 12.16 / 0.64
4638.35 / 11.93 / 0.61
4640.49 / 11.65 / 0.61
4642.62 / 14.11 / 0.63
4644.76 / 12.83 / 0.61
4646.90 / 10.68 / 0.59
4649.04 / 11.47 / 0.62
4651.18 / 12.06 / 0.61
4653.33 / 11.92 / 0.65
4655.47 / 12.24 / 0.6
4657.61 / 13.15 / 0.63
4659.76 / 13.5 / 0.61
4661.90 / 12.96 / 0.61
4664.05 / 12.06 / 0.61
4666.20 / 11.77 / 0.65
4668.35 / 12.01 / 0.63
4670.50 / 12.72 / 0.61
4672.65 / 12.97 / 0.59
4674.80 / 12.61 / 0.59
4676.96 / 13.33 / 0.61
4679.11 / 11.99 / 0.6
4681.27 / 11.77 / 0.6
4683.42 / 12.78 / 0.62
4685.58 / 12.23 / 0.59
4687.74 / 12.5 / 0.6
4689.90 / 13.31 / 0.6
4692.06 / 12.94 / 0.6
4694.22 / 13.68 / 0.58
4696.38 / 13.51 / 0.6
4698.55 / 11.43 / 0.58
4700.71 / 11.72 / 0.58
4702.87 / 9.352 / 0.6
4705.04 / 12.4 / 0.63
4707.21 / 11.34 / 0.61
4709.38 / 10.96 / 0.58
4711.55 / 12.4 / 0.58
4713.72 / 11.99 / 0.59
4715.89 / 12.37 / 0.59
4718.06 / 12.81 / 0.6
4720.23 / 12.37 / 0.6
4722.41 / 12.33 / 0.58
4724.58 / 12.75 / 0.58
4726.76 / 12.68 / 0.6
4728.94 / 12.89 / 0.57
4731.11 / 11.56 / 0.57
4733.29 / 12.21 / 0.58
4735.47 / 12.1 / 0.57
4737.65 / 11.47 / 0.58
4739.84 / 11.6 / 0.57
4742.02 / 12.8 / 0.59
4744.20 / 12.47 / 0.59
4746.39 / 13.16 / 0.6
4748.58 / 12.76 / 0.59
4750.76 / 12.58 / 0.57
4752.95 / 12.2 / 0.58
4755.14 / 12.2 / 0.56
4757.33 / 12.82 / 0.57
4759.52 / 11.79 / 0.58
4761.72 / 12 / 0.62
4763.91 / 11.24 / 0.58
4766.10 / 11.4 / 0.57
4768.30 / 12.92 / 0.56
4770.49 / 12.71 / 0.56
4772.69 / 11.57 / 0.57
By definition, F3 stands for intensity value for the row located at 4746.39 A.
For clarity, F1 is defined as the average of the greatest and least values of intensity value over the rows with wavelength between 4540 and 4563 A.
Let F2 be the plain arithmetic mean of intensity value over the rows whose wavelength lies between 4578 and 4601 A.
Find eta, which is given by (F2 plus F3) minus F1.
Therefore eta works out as 13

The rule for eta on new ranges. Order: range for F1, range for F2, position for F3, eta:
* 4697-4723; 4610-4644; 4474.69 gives 14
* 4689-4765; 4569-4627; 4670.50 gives 13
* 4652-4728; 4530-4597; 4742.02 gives 13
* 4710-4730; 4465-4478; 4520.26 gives 11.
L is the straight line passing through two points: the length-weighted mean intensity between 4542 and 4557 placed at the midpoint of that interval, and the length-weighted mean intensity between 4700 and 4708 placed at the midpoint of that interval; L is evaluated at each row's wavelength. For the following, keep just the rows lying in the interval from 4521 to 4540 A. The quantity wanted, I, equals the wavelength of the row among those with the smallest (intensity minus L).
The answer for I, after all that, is 4528.59 A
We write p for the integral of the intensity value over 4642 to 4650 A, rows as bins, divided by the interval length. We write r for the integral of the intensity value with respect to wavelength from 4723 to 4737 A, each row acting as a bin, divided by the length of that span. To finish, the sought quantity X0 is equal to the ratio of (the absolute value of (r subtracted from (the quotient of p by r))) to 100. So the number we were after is 0.114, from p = 12.2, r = 12.3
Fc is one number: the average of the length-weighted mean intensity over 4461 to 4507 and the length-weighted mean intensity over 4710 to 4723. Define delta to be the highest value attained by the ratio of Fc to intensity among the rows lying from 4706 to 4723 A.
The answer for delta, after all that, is 1.09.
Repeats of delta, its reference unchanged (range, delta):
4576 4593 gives 1.12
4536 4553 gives 1.04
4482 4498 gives 1.25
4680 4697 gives 1.02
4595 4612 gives 1.07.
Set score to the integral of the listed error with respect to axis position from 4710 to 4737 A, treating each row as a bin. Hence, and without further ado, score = 15.8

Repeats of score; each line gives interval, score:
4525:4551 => 17.1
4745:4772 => 15.6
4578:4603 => 16.2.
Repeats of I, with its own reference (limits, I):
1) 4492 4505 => 4495.35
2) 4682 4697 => 4685.58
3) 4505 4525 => 4524.43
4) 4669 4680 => 4679.11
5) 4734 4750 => 4737.65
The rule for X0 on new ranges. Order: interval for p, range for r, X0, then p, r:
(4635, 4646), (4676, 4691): 0.116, 12.5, 12.6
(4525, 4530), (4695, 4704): 0.108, 9.6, 11.6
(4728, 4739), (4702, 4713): 0.103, 12.0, 11.3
